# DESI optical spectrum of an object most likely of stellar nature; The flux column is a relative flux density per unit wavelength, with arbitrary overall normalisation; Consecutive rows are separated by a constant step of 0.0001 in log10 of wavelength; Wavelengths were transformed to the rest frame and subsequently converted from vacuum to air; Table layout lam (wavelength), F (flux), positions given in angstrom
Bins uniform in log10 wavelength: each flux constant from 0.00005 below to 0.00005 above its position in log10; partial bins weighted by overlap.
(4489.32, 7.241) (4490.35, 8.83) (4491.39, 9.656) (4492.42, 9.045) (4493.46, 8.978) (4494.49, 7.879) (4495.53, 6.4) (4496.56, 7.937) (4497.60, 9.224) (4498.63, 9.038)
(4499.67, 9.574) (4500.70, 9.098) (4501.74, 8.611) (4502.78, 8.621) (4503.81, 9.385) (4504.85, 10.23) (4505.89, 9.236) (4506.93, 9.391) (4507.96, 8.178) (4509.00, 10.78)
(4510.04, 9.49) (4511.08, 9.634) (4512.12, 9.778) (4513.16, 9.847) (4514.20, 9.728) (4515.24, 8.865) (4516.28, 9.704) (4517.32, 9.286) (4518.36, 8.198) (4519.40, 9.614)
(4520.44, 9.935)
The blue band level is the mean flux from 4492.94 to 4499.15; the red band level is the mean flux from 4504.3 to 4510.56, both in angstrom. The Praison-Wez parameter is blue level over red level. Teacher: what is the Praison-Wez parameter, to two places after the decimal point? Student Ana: 0.86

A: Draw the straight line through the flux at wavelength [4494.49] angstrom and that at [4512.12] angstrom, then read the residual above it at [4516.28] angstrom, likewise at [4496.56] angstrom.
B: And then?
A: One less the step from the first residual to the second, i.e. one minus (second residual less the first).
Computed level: 0.64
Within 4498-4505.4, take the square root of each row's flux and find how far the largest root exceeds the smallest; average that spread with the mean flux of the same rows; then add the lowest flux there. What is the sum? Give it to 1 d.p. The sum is 13.4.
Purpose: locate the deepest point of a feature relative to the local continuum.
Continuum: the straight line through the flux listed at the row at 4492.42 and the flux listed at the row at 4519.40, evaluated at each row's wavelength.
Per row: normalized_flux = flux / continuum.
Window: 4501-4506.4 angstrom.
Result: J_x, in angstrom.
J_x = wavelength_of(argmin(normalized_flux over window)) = 4502.78 angstrom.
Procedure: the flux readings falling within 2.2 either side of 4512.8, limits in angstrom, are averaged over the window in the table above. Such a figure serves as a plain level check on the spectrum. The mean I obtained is 9.7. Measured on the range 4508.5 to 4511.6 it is 10.0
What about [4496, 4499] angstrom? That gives 8.7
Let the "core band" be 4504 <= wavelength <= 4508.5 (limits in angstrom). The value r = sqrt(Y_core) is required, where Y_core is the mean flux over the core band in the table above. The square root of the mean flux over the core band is 3.04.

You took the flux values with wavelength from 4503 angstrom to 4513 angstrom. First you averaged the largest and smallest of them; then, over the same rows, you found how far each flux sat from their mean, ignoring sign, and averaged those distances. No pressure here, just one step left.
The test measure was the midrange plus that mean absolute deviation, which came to 10.0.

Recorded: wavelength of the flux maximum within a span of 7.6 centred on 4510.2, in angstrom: 4509.00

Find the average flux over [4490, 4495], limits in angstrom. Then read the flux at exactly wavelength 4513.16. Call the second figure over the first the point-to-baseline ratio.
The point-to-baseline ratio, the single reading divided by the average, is 1.11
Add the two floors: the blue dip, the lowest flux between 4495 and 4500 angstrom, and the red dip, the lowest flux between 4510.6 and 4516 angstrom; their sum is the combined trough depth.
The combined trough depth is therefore 15.3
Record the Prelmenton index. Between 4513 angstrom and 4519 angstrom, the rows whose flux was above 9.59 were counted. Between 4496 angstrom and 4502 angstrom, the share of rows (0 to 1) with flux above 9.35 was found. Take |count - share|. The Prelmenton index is 2.8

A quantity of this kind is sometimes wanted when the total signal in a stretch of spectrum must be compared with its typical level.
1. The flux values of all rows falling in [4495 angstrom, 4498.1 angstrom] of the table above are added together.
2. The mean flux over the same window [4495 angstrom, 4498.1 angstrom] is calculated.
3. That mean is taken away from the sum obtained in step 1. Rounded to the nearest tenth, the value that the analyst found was 15.7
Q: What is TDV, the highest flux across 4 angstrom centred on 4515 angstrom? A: 9.847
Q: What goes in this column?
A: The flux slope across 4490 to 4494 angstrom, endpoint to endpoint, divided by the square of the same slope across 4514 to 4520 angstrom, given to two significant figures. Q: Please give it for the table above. 99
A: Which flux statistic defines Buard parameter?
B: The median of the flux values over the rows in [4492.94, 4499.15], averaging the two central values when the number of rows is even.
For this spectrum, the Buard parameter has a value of 8.5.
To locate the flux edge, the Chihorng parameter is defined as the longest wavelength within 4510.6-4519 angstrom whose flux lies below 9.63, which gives 4518.36 angstrom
